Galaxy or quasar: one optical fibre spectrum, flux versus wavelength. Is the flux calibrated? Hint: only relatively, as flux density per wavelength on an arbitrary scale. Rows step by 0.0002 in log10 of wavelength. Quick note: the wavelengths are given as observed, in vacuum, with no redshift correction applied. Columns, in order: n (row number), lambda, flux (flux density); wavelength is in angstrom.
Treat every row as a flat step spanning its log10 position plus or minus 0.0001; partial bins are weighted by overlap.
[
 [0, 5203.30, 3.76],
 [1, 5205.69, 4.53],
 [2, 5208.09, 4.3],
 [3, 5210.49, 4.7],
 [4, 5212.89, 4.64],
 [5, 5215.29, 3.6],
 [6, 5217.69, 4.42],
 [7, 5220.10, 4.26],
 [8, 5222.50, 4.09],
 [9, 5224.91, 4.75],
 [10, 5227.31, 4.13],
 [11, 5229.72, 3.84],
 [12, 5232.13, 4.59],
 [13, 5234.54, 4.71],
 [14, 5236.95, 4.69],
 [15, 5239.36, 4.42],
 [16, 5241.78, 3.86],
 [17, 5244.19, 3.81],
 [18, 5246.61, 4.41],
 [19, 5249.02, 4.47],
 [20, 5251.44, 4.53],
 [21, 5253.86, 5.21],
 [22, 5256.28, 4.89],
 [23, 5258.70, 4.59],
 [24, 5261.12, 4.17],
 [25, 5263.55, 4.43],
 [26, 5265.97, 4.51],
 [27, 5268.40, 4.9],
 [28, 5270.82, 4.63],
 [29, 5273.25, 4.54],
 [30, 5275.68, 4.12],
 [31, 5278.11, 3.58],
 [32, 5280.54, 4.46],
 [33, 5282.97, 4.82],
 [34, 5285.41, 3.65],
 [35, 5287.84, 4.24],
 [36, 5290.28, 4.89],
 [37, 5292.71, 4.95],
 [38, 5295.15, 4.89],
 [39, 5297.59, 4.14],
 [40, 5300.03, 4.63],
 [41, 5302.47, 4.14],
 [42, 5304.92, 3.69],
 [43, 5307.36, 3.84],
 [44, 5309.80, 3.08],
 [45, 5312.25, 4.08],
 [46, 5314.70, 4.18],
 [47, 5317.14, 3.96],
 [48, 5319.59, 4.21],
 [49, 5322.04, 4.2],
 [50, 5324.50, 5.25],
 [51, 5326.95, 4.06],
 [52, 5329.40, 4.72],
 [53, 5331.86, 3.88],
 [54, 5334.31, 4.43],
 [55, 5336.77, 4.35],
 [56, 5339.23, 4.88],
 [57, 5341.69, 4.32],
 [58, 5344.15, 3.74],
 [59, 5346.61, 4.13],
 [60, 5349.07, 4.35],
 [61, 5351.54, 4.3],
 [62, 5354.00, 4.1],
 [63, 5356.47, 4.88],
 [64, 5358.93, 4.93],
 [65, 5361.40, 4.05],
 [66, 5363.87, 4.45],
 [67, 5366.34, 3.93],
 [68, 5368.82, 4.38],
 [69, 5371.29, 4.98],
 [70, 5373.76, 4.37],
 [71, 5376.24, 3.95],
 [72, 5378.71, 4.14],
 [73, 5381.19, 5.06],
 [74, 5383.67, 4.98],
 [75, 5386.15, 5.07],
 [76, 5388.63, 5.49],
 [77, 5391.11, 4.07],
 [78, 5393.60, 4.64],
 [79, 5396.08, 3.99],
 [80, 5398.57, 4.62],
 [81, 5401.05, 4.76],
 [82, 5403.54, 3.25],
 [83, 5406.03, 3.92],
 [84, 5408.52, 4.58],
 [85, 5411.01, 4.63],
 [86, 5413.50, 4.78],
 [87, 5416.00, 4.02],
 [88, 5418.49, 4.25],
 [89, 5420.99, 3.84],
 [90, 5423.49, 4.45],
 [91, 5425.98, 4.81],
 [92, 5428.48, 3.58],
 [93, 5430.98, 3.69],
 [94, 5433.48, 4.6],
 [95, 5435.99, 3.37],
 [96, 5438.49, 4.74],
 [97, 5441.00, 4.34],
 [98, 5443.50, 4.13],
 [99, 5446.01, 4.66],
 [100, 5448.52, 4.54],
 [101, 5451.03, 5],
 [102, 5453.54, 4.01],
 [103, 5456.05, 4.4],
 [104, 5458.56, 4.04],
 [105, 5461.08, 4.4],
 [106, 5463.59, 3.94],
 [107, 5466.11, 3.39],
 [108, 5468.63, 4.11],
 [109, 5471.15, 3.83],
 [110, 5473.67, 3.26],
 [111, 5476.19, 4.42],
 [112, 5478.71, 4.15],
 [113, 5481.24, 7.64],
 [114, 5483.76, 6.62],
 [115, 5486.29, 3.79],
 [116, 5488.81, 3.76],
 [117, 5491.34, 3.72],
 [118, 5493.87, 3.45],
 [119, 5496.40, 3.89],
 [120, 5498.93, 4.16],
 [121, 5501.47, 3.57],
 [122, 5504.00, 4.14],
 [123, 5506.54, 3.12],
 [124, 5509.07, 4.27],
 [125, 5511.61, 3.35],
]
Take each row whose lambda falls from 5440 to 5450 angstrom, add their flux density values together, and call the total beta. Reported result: 18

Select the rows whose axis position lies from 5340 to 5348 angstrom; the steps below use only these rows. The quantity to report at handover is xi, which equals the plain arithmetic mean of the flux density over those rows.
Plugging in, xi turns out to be 4.06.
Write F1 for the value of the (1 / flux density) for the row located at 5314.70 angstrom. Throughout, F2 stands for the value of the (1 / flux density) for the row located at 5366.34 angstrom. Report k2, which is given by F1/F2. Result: 0.94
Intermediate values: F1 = 0.239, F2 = 0.254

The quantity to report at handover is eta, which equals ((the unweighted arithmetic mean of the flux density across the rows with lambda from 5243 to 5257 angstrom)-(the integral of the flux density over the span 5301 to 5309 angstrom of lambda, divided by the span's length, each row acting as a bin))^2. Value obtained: 0.47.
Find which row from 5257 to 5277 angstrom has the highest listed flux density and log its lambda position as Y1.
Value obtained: 5268.40 angstrom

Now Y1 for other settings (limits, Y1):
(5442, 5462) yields 5451.03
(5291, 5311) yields 5292.71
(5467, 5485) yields 5481.24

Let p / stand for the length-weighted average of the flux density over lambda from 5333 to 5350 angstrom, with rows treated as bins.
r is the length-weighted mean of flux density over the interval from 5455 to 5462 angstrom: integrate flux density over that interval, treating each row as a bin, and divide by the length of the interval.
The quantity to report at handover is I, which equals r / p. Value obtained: 0.99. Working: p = 4.31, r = 4.27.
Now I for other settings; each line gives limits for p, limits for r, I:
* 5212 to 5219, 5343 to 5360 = 1.03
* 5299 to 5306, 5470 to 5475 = 0.86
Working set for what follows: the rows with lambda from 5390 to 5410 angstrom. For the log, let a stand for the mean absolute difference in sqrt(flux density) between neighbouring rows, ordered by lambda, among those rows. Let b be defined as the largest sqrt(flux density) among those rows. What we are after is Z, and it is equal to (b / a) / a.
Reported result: 75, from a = 0.17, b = 2.18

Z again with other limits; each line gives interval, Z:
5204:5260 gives 281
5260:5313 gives 165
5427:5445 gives 71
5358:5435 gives 131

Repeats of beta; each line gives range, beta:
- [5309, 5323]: 24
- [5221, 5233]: 21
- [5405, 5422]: 30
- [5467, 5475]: 11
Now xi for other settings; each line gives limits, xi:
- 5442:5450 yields 4.44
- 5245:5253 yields 4.47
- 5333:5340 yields 4.55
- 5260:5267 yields 4.37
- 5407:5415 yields 4.66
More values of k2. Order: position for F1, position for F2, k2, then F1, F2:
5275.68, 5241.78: 0.94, 0.243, 0.259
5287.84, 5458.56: 0.95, 0.236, 0.248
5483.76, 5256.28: 0.74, 0.151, 0.204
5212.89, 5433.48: 0.99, 0.216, 0.217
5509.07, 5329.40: 1.11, 0.234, 0.212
